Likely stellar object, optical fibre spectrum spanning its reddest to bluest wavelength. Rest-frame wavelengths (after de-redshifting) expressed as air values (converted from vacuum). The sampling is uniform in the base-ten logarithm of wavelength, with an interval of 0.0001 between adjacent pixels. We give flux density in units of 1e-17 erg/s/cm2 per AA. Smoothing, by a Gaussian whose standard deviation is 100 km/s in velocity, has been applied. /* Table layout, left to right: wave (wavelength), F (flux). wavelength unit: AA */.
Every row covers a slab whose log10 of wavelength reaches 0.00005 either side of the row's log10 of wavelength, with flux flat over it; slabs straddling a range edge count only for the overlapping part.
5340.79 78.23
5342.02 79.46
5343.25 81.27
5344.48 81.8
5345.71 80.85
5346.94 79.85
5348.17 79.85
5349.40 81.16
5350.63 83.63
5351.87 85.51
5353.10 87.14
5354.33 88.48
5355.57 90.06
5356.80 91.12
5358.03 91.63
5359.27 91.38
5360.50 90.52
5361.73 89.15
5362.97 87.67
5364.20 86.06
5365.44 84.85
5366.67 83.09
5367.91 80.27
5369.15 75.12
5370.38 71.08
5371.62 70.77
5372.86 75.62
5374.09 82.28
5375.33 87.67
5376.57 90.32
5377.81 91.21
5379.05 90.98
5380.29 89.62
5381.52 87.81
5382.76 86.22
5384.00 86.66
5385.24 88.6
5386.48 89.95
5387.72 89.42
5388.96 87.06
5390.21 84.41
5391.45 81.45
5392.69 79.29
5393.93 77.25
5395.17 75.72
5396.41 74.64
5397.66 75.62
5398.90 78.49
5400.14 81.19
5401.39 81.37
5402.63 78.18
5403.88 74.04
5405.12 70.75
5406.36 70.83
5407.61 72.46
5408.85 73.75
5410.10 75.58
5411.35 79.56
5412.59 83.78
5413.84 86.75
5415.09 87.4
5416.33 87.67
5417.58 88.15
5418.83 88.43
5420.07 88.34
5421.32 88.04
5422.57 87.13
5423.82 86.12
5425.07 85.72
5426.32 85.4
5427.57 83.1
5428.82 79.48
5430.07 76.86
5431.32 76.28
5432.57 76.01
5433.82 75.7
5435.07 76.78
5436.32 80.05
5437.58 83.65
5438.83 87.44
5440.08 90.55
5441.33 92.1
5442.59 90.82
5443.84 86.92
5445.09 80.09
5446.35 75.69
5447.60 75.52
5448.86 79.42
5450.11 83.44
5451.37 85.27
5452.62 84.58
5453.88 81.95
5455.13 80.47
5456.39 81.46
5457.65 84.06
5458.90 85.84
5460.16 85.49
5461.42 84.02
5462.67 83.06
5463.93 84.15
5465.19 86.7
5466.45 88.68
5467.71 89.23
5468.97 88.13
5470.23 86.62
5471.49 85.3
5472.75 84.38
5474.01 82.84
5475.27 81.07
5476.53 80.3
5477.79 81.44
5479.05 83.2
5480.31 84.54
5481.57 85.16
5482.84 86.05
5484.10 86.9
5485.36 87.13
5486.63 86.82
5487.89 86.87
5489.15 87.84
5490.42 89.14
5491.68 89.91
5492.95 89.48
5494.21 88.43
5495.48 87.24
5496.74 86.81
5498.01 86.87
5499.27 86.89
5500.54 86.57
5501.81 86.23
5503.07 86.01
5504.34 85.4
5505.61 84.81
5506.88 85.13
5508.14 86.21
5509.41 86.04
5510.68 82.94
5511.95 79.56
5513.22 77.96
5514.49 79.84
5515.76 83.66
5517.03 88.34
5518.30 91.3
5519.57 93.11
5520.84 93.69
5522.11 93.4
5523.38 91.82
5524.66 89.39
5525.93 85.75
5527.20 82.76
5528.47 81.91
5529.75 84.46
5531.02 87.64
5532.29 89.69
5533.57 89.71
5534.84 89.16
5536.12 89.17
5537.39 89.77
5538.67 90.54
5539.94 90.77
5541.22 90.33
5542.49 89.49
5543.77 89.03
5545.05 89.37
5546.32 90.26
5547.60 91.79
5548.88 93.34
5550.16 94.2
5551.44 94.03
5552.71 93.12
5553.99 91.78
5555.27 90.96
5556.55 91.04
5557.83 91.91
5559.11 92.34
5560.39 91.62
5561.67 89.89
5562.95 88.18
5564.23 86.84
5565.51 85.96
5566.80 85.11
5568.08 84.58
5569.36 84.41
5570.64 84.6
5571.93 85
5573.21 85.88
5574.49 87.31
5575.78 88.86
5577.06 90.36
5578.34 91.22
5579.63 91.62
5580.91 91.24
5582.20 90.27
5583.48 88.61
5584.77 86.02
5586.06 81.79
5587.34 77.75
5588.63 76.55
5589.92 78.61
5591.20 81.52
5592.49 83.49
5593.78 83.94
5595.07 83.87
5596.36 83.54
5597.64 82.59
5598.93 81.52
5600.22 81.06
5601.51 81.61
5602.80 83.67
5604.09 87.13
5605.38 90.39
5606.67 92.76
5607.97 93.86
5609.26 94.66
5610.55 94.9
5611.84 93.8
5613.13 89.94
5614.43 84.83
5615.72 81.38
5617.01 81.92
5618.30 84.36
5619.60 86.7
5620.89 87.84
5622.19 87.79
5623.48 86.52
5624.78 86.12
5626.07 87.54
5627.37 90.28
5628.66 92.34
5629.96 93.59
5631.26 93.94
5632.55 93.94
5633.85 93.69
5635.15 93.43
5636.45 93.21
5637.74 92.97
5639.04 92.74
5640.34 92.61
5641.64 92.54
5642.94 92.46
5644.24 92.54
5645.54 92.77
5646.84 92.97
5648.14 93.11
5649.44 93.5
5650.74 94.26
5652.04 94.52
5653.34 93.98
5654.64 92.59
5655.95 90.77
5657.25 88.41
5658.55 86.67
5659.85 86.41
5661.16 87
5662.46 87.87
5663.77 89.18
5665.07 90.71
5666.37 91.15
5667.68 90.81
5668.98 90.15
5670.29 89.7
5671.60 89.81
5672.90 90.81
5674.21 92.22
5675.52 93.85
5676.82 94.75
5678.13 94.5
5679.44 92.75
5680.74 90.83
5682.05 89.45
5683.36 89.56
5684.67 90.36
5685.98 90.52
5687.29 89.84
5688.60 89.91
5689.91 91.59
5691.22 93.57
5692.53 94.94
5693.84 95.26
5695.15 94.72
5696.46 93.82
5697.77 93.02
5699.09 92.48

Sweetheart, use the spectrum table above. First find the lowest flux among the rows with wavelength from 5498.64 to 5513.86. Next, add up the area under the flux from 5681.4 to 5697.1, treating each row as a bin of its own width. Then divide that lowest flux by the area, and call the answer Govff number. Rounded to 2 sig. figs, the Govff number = 0.054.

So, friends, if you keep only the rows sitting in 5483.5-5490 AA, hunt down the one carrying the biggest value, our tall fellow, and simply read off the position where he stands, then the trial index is 5489.15 AA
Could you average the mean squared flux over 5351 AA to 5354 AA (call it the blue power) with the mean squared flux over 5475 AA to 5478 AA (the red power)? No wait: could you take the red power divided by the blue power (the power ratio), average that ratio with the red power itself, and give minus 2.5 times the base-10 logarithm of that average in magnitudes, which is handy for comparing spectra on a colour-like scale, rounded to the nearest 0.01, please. -8.79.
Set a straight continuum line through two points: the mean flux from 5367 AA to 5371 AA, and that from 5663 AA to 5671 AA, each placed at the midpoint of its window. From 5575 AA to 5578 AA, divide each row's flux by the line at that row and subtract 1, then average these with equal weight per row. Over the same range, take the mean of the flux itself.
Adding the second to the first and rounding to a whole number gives 90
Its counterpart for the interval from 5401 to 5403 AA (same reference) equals 80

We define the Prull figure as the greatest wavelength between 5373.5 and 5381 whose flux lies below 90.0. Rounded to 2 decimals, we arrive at 5380.29 AA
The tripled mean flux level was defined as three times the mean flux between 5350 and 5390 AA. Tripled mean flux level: 258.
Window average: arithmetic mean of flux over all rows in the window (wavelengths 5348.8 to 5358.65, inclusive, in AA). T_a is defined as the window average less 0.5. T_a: 86.8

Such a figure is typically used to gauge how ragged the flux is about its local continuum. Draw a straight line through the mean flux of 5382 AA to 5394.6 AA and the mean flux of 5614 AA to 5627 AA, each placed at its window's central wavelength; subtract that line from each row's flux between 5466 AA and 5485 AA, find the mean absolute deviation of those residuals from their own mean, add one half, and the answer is 2.7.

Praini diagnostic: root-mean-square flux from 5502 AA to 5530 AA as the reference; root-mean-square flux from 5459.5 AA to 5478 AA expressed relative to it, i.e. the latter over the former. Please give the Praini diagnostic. 0.98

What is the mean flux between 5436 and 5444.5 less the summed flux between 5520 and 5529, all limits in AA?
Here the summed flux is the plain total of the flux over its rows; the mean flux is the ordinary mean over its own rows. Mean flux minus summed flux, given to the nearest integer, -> -531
